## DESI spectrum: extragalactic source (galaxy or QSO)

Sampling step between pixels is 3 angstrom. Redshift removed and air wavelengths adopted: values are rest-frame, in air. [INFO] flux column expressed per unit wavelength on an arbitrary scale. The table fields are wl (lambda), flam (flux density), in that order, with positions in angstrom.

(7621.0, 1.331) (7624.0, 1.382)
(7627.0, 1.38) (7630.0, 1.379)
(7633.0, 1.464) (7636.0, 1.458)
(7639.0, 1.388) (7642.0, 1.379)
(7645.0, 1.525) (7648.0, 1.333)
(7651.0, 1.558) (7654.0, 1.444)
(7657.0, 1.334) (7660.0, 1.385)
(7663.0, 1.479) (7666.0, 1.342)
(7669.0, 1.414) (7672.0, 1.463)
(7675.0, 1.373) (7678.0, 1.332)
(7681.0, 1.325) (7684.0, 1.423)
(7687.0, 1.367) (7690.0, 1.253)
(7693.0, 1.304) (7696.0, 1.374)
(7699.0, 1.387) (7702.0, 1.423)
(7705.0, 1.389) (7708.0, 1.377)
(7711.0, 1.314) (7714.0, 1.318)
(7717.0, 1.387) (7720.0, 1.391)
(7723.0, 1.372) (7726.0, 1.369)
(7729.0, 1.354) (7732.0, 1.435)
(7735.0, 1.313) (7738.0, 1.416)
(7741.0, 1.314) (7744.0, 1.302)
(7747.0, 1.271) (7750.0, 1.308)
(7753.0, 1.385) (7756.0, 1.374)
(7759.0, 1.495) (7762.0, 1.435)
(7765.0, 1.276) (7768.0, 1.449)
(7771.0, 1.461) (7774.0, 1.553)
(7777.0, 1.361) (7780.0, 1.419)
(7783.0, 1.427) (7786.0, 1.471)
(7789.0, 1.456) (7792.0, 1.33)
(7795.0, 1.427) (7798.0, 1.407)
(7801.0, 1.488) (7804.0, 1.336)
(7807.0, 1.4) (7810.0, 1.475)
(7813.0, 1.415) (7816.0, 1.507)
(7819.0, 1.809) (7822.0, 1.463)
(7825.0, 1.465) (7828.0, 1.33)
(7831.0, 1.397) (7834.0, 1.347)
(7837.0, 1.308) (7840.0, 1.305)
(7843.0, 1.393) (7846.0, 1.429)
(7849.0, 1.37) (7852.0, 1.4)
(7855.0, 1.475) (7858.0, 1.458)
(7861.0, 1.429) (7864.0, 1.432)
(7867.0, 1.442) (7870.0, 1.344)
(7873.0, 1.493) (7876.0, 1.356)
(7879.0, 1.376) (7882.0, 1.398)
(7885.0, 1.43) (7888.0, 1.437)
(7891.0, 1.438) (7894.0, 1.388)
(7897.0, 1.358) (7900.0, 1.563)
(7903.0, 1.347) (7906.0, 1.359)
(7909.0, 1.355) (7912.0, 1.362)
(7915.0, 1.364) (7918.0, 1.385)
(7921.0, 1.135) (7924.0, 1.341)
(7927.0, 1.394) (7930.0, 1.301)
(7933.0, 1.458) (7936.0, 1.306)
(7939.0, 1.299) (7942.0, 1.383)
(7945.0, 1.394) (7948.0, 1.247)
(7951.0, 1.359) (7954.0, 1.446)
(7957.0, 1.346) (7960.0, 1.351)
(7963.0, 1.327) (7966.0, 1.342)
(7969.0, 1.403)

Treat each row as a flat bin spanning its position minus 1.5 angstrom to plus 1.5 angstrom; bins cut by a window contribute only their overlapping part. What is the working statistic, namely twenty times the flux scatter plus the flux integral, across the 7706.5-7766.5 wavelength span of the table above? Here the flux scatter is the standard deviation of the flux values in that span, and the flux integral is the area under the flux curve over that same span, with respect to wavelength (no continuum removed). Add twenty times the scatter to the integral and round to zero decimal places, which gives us 83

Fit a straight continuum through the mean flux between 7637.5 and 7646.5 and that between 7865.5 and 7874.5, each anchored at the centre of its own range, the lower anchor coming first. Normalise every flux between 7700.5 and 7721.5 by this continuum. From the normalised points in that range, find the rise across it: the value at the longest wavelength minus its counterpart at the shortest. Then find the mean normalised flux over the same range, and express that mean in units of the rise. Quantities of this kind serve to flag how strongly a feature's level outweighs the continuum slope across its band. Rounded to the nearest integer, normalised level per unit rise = -43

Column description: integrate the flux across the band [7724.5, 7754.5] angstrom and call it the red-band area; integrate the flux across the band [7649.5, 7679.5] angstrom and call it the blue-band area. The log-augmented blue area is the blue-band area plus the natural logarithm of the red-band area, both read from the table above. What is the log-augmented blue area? 46.1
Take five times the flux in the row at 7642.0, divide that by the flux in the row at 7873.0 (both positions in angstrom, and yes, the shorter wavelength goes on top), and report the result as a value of 4.62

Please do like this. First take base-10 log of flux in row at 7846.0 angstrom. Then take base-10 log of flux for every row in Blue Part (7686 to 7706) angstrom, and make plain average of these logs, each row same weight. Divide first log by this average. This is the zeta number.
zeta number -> 1.2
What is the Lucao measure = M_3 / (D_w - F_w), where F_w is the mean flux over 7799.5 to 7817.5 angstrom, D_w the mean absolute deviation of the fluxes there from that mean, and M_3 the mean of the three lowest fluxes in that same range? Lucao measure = -1.000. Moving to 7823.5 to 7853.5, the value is -0.987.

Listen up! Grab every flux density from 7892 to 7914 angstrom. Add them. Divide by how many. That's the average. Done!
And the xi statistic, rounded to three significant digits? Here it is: 1.39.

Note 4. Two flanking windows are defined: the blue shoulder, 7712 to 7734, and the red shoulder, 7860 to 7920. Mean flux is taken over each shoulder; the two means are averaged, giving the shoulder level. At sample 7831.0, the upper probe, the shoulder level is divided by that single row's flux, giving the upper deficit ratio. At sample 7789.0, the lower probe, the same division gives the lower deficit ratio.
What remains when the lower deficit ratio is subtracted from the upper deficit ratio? 0.04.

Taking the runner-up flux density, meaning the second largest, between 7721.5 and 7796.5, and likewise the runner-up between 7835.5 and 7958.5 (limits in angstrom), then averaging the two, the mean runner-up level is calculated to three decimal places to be 1.494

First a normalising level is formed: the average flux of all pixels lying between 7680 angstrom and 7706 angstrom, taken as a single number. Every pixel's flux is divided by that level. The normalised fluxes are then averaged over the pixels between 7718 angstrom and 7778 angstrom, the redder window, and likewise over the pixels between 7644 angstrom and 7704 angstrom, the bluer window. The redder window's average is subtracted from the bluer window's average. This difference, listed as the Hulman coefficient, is 0.01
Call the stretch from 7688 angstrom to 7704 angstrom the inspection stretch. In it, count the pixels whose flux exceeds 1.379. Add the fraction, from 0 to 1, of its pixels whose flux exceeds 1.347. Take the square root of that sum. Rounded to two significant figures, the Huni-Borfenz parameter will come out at 1.6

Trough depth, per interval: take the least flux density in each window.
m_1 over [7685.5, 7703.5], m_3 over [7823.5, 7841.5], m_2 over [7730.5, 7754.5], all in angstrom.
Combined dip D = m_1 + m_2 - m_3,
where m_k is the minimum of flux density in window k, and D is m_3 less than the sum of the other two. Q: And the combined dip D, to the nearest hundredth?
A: 1.22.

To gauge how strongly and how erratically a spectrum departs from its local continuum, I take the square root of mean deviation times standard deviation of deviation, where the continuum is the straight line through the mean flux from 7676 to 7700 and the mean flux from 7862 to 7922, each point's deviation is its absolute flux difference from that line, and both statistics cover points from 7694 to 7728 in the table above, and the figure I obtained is 0.023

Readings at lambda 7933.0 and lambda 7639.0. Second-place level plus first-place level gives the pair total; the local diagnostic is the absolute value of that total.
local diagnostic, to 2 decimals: 2.85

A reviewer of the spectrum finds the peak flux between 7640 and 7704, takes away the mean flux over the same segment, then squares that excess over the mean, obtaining 0.028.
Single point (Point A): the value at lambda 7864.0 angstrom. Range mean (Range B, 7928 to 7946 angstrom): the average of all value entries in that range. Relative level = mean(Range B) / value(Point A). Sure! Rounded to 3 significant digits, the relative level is 0.948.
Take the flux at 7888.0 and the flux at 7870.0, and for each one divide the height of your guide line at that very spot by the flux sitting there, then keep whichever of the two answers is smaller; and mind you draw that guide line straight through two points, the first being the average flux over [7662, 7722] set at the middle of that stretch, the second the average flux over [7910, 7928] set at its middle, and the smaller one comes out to 0.93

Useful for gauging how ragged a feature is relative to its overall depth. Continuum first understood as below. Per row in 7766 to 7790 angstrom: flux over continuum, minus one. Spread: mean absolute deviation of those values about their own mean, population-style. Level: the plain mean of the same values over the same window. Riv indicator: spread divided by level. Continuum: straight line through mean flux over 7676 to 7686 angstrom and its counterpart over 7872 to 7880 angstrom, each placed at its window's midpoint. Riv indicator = 1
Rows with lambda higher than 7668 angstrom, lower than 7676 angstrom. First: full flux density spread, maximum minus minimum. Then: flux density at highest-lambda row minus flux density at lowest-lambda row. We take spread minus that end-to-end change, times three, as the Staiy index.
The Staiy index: 0.39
